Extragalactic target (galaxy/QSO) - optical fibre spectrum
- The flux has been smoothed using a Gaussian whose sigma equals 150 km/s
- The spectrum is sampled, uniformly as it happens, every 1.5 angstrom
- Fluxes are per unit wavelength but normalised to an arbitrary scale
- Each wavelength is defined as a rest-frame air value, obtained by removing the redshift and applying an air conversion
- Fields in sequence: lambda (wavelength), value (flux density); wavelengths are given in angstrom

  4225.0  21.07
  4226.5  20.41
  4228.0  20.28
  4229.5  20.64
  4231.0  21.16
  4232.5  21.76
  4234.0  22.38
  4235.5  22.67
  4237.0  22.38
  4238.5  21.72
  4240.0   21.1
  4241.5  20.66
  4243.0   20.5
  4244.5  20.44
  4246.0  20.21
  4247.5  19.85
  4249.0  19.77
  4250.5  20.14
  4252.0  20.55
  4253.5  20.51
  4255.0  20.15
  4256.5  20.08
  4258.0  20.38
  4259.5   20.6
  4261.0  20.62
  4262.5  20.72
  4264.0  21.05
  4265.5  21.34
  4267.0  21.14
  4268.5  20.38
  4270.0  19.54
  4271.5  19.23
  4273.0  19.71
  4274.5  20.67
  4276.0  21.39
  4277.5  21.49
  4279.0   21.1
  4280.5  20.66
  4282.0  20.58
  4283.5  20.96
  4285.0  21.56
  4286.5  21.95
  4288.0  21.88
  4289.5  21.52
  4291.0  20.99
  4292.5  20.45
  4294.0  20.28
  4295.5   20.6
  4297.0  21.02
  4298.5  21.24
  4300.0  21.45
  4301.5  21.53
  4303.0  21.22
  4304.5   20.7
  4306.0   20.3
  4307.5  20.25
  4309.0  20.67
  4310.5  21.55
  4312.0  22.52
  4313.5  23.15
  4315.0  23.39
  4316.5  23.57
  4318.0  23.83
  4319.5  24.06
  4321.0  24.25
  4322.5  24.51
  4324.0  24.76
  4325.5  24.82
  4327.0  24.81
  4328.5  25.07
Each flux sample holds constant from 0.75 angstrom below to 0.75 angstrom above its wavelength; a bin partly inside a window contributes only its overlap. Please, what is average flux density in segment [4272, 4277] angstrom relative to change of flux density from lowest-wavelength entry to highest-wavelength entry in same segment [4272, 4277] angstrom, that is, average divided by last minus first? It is 12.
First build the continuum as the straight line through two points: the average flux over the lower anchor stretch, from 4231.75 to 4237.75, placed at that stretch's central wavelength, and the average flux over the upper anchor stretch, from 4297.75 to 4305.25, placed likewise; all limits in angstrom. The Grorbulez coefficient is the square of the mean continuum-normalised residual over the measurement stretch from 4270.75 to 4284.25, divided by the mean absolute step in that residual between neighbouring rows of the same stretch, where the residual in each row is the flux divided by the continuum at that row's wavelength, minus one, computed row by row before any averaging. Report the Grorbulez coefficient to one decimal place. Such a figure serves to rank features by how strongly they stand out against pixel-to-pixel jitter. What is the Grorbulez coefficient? 0.1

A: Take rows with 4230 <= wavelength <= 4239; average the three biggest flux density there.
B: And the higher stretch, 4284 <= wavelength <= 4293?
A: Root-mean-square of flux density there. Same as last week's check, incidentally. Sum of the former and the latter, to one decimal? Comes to 43.9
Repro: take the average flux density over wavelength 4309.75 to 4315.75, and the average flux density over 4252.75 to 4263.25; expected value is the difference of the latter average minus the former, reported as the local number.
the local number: -2.2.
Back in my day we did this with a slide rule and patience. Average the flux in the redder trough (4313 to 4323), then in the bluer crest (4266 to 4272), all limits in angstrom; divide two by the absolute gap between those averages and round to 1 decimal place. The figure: 0.5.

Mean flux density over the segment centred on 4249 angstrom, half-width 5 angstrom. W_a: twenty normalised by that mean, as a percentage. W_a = 99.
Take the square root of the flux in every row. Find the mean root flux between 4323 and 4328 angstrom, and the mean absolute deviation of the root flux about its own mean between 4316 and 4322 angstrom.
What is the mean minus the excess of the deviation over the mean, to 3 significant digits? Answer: 9.94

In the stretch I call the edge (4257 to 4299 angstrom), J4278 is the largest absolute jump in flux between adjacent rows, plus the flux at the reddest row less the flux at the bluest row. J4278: 1.8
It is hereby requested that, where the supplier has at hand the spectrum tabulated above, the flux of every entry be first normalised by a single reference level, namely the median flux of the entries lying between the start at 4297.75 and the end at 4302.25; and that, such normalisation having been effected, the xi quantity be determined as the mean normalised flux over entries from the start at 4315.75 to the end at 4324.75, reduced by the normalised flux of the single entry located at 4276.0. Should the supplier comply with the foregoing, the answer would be 0.13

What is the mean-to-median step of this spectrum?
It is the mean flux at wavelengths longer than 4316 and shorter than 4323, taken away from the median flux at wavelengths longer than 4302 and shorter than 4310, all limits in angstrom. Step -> -3.4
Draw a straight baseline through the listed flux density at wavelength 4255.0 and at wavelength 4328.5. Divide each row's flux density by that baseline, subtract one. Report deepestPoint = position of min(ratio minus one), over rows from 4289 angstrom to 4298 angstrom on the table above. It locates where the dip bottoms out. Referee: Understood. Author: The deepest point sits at 4294.0 angstrom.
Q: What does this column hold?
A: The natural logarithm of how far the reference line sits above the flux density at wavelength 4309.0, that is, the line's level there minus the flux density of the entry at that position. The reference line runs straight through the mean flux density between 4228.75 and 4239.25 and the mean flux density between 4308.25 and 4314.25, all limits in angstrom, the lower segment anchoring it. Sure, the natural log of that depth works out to 0.26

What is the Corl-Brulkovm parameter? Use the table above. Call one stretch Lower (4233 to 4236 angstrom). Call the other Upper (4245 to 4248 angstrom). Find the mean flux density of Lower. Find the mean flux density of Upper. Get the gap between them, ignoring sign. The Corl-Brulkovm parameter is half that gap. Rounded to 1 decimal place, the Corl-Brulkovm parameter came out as 1.2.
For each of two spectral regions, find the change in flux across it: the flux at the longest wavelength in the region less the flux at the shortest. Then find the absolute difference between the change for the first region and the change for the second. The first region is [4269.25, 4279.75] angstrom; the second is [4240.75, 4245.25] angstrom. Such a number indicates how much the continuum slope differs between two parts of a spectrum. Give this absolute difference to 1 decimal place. 1.8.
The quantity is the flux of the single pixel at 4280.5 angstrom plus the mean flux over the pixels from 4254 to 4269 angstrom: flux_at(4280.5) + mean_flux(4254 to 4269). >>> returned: 41.3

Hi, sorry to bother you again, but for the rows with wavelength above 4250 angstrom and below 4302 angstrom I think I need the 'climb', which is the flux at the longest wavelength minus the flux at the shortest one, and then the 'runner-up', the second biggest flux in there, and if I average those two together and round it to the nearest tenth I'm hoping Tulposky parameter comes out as 11.6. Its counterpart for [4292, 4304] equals 11.1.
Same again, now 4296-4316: 12.8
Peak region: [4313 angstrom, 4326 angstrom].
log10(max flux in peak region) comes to 1.39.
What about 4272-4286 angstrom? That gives 1.33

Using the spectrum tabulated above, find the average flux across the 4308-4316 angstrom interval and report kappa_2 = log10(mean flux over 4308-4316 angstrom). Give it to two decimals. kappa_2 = 1.35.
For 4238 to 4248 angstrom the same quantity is 1.31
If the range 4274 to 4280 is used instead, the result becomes 1.33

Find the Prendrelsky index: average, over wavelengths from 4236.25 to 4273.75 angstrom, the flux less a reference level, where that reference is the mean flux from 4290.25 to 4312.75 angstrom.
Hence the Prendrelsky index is -0.5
